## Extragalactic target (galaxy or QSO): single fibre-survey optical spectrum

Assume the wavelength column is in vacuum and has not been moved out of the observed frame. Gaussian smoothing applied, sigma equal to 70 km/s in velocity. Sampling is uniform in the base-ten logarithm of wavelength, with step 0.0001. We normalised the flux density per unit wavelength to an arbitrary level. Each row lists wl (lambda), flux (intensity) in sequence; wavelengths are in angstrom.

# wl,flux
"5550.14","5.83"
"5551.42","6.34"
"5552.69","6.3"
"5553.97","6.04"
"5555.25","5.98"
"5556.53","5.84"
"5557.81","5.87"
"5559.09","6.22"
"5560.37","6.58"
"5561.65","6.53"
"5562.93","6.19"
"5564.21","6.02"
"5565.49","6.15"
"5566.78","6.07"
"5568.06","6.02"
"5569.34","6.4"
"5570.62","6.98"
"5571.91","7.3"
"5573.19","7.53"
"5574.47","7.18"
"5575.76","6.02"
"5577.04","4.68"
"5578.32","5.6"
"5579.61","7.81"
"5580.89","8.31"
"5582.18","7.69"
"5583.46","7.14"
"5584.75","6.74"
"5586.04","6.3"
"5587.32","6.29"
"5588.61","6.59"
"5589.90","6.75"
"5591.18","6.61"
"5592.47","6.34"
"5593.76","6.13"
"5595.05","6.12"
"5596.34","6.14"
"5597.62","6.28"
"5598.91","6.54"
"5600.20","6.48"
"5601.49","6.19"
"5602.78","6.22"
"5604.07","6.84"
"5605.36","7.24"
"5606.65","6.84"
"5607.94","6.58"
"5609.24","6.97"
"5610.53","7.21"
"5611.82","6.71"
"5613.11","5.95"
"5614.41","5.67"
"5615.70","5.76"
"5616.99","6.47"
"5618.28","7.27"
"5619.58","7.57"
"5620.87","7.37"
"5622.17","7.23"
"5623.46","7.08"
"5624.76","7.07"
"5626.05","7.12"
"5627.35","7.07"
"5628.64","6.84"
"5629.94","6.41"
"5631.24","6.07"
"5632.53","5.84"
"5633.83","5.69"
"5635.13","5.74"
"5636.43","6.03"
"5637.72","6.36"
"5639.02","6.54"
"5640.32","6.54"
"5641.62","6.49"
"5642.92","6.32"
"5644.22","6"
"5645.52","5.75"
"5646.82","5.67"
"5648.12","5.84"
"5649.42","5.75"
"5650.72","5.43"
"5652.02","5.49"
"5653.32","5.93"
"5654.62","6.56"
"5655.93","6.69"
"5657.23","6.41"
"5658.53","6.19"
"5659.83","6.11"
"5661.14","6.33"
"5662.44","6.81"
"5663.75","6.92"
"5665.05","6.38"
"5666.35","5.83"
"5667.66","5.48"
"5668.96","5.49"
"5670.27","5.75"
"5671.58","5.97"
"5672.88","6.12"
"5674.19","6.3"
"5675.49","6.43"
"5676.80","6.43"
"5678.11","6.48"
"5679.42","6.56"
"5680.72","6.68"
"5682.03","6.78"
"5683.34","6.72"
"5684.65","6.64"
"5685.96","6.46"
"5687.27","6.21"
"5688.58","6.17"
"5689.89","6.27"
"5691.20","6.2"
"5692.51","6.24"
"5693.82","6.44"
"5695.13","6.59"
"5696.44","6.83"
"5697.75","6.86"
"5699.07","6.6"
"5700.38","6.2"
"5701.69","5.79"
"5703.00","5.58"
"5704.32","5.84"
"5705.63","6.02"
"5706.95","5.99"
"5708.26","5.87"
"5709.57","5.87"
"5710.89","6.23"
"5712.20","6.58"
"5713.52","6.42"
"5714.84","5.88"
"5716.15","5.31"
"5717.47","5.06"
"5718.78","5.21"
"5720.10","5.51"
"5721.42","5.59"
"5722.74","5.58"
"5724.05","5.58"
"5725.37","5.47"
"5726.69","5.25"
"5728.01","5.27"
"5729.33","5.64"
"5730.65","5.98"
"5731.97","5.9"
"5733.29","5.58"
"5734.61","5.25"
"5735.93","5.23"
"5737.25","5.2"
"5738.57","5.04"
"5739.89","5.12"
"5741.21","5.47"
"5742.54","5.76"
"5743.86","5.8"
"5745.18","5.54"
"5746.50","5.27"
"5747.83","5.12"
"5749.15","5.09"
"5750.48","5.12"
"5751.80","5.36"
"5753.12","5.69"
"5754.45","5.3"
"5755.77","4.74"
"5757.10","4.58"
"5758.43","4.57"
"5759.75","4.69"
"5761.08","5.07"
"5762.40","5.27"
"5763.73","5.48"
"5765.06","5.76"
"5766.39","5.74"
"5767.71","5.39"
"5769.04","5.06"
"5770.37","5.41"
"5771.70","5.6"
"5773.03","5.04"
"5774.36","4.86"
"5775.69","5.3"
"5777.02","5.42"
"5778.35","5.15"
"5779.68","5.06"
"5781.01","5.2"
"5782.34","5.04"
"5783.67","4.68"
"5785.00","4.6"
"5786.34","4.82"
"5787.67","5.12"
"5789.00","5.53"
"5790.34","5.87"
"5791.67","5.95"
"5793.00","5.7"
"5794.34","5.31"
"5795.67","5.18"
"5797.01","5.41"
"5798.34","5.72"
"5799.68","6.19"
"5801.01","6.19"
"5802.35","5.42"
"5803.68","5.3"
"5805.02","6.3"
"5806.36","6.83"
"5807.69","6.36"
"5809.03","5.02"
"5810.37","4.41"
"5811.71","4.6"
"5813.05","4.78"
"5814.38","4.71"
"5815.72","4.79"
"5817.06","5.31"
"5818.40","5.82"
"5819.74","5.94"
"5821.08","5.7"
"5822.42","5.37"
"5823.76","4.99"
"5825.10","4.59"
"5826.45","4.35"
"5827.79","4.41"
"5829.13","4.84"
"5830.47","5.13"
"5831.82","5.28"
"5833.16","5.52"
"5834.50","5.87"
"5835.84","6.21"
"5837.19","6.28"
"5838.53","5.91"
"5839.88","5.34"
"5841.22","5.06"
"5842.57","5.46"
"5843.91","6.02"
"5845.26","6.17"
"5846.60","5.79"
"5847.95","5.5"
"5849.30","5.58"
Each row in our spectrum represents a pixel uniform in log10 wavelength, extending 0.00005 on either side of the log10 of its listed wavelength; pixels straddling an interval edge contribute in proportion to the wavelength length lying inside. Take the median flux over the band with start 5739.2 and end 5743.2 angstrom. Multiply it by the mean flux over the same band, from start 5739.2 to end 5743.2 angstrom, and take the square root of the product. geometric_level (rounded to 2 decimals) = 5.46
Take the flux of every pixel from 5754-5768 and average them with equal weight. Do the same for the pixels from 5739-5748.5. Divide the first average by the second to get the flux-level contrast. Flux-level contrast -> 0.946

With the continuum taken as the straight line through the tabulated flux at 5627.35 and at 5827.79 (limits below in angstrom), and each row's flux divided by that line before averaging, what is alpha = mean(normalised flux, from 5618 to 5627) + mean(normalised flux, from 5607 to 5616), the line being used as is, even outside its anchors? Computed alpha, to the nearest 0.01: 1.90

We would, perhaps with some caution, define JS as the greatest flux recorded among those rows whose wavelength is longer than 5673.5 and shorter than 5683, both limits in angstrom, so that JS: 6.78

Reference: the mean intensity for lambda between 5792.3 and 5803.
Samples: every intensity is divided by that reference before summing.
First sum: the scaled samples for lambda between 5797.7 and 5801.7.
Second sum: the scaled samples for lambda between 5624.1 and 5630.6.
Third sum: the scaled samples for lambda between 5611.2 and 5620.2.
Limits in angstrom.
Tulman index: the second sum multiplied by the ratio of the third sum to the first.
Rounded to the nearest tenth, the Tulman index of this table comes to 15.3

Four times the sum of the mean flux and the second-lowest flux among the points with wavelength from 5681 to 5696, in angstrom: 51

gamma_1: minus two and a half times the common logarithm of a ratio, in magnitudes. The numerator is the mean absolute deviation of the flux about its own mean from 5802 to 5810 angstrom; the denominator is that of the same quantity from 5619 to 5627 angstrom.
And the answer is -1.5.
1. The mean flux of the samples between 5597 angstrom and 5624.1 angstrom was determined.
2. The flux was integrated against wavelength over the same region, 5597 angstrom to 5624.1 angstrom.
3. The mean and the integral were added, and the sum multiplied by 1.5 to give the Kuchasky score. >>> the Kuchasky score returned 282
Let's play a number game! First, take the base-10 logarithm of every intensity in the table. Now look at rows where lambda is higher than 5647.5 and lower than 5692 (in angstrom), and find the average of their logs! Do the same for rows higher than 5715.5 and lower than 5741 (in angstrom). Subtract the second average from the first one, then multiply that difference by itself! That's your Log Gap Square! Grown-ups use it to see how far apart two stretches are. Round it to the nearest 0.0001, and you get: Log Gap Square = 0.0037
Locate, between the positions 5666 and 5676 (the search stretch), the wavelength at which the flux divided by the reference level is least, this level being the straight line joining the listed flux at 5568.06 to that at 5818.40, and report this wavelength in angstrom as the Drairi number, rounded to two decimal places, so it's 5667.66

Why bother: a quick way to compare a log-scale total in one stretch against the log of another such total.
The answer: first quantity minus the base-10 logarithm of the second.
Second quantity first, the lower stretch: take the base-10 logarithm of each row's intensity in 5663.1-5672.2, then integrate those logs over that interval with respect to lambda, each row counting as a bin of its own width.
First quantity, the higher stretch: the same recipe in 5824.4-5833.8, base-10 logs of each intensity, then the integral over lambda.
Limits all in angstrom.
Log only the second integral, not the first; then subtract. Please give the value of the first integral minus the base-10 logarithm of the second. 5.60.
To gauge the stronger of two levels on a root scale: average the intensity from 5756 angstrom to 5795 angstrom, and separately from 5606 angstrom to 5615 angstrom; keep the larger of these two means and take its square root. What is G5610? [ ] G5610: 2.56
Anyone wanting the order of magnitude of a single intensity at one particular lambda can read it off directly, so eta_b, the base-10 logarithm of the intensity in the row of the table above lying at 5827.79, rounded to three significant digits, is 0.644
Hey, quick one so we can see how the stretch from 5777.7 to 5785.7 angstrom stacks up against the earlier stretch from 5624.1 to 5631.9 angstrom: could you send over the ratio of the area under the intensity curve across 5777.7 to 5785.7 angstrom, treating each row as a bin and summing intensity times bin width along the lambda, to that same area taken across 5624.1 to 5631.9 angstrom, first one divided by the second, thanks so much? 0.75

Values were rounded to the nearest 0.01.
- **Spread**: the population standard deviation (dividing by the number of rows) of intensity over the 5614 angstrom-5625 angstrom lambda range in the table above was 0.66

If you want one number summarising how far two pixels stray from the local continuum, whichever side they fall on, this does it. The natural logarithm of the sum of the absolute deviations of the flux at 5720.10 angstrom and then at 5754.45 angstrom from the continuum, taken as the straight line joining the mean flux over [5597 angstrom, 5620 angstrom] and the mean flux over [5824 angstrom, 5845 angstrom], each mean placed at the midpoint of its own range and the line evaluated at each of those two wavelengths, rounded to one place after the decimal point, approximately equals 0.0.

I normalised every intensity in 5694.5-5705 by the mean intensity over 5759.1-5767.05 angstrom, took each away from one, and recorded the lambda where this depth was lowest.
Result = 5697.75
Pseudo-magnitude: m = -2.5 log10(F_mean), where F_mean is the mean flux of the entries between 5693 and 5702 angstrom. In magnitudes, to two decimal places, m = -2.03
